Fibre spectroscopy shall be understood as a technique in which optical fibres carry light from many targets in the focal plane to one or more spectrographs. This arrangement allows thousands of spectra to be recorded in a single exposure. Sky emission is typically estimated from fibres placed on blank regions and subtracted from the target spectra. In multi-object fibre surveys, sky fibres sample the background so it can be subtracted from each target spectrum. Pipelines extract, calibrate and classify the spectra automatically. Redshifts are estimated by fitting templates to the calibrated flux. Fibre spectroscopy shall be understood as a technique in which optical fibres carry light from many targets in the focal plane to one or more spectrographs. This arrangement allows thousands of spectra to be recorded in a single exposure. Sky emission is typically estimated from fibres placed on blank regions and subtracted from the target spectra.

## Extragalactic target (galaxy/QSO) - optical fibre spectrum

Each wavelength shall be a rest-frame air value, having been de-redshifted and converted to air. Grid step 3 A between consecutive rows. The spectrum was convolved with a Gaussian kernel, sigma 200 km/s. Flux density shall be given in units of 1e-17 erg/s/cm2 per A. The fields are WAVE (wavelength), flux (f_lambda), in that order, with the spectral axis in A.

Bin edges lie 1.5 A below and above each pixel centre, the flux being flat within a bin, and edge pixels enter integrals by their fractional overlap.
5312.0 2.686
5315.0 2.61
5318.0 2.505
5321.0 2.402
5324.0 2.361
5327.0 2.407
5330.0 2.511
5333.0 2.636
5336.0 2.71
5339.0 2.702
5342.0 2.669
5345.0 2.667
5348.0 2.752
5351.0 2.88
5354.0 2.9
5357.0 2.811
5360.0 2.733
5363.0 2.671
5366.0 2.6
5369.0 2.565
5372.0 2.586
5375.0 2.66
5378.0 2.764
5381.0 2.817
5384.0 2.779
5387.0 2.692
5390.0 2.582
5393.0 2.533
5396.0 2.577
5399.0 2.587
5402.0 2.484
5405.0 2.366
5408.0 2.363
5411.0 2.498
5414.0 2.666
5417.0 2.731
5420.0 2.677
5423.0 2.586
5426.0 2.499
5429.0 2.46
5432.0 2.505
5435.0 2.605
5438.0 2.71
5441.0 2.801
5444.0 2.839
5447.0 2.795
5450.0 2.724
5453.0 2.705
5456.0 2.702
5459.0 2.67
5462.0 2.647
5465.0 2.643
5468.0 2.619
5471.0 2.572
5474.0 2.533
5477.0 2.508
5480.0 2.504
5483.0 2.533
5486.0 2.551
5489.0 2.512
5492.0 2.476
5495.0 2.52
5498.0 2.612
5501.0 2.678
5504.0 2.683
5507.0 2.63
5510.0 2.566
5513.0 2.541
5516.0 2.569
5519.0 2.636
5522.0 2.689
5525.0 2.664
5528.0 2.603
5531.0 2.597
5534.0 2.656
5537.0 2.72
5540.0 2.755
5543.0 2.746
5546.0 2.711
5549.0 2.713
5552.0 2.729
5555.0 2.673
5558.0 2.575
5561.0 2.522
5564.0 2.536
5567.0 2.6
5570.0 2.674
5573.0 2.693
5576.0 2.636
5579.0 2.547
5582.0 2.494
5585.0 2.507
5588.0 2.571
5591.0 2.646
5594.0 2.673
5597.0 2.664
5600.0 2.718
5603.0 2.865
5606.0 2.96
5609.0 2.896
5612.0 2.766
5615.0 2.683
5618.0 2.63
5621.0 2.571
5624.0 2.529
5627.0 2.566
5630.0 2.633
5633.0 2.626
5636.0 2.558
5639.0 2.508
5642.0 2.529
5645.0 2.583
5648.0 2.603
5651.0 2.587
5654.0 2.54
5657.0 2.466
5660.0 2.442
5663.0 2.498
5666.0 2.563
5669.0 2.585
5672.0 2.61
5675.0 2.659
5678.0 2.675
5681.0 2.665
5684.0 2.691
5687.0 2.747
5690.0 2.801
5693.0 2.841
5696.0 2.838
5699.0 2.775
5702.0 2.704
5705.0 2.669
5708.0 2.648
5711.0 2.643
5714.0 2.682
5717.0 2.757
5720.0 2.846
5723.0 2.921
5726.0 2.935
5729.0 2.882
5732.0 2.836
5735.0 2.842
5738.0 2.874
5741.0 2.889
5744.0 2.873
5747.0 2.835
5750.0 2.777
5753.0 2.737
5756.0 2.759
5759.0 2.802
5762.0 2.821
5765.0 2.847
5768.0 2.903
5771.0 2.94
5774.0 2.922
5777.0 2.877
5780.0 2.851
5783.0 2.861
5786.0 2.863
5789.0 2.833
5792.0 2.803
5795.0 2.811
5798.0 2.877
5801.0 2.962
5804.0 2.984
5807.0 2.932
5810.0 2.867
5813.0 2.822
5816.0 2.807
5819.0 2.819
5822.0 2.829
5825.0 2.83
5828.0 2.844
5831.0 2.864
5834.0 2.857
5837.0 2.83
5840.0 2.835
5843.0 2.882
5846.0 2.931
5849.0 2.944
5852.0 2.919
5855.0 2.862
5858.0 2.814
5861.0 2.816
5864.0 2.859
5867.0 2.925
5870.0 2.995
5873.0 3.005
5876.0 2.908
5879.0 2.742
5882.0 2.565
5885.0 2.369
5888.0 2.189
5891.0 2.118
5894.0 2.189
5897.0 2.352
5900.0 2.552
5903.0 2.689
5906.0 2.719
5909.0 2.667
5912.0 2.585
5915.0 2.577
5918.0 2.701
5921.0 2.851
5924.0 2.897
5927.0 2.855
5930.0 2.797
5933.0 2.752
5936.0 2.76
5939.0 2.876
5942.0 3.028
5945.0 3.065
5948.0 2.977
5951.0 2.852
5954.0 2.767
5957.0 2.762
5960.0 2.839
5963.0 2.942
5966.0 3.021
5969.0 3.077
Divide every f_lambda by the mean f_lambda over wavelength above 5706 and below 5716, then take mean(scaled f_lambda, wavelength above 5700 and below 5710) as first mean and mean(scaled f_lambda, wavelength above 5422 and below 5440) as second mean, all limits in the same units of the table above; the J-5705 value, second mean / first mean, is 0.96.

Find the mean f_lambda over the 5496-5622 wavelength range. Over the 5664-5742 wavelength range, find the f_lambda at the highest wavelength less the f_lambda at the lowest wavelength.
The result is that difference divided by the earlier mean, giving 0.12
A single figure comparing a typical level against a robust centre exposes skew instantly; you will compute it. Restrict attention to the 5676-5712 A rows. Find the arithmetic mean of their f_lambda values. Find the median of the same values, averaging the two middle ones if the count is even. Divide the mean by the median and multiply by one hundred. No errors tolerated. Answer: 101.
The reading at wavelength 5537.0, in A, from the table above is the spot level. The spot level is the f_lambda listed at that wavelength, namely 2.72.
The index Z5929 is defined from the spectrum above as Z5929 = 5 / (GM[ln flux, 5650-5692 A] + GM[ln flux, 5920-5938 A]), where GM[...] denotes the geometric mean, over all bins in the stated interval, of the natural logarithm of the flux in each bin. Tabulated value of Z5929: 2.508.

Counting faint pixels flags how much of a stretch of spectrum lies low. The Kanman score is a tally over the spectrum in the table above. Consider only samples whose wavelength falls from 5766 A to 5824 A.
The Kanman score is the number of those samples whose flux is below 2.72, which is 0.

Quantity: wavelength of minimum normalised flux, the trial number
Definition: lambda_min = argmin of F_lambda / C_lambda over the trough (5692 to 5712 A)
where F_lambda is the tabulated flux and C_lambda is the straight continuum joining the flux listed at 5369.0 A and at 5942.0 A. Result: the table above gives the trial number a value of 5711.0 A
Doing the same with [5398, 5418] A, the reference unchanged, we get 5408.0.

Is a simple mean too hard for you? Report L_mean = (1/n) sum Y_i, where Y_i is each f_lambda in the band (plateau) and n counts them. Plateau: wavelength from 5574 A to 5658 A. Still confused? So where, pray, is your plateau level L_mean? 2.63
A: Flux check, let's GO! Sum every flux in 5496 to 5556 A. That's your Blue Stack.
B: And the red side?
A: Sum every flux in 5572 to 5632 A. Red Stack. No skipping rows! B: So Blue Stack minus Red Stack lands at -0.1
